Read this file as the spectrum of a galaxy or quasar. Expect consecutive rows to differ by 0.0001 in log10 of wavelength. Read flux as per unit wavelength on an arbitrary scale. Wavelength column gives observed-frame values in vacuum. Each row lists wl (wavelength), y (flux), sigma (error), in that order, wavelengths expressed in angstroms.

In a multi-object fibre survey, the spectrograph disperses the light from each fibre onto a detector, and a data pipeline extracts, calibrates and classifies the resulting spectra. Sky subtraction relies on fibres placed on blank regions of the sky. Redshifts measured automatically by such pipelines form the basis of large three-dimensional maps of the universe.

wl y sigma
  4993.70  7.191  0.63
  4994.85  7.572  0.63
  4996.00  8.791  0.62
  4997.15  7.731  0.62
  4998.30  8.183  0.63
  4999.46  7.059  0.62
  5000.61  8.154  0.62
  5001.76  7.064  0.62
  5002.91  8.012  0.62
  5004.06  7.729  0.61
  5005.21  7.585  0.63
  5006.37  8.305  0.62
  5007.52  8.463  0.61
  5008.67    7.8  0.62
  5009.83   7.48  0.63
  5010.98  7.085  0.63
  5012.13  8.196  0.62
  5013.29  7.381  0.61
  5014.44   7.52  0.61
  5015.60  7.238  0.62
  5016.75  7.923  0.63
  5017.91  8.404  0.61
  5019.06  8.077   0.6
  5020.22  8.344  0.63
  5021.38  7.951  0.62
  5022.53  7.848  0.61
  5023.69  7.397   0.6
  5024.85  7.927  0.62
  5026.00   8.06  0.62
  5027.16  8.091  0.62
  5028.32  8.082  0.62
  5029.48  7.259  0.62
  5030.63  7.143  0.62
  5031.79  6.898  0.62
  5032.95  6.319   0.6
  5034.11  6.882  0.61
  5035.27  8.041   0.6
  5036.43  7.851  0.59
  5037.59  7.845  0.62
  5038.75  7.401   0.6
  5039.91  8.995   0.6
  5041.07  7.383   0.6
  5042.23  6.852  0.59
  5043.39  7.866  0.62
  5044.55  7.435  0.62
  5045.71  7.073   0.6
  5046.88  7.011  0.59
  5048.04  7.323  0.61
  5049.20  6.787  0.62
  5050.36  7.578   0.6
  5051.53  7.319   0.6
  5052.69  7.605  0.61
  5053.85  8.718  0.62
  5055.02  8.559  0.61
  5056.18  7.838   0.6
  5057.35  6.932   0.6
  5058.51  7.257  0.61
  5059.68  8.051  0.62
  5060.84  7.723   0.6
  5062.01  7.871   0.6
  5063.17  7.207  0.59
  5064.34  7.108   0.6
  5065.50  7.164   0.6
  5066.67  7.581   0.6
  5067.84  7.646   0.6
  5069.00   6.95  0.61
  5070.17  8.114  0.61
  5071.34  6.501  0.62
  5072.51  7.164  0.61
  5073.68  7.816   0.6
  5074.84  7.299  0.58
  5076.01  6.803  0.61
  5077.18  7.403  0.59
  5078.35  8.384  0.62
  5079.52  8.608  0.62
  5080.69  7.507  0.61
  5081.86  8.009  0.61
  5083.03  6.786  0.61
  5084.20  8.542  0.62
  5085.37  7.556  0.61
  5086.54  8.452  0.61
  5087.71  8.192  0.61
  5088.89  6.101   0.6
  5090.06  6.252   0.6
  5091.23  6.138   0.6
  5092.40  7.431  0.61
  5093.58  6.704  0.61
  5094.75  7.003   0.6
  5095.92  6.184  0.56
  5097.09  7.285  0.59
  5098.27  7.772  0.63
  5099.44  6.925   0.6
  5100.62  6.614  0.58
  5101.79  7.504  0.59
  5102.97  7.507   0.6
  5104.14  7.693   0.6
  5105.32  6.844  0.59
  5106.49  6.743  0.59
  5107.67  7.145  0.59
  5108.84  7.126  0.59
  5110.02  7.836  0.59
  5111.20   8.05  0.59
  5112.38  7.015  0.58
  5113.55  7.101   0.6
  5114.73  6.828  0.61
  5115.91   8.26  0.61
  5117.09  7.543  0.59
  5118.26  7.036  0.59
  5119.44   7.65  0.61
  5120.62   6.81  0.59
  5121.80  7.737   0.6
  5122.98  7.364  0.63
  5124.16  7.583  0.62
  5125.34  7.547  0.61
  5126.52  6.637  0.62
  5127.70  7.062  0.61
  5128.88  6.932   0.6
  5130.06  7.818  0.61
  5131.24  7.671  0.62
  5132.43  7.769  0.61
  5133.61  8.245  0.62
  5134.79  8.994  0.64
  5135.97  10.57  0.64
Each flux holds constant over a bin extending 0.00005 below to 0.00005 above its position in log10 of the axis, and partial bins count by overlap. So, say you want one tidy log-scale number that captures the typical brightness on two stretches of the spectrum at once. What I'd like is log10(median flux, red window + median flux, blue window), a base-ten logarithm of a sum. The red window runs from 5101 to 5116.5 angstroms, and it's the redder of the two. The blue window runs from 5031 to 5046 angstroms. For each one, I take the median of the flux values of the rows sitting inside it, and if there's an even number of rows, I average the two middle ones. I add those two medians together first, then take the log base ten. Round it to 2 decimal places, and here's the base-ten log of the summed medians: 1.16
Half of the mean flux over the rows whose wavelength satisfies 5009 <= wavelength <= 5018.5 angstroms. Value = 3.83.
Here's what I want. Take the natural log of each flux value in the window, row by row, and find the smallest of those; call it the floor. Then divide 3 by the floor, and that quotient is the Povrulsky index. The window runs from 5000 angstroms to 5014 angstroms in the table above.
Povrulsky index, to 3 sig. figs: 1.53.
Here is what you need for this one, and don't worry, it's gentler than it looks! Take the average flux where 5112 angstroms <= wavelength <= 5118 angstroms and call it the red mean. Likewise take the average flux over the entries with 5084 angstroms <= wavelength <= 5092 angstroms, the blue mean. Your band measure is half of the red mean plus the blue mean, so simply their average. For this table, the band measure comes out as 7.3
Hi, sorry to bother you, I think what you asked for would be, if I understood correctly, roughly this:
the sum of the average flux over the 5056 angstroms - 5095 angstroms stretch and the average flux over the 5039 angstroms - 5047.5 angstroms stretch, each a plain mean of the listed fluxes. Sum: 14.9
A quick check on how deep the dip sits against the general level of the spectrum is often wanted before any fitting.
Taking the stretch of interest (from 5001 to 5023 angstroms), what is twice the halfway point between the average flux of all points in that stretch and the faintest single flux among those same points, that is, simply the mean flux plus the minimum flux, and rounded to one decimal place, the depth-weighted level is 14.9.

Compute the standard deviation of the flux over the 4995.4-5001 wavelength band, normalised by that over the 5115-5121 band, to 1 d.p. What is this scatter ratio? 1.1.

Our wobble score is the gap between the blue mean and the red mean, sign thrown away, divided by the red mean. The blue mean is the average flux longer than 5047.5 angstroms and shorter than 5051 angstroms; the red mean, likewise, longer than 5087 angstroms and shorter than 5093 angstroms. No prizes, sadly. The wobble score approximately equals 0.06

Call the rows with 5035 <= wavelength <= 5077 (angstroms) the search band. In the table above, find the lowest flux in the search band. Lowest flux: 6.501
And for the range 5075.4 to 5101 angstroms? 6.101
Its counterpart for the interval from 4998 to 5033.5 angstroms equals 6.319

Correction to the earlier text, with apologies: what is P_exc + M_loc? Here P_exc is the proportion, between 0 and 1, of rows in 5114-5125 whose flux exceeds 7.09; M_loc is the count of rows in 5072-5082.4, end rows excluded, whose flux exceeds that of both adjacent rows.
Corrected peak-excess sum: 2.67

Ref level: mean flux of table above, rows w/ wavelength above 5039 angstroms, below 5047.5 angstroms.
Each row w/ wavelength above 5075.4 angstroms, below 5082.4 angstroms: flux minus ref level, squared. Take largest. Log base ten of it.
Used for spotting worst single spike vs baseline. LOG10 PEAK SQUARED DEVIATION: 0.1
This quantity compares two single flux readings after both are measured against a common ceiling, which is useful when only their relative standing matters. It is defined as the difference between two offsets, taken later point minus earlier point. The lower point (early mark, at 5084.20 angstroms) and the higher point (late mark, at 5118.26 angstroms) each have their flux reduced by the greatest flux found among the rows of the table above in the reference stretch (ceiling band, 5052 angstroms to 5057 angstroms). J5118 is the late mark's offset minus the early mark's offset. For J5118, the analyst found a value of -1.5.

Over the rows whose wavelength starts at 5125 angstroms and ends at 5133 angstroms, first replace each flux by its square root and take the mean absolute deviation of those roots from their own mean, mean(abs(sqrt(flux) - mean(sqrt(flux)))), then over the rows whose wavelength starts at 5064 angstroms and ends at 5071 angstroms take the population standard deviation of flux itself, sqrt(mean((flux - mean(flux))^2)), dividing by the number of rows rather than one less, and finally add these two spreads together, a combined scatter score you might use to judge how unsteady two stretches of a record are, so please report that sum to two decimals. 0.47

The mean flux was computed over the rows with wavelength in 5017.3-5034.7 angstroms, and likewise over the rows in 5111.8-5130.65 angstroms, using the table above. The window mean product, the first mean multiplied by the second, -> 55.9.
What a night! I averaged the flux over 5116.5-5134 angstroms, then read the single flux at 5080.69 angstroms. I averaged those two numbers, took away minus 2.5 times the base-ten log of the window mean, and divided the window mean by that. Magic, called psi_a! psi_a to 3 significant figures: 0.770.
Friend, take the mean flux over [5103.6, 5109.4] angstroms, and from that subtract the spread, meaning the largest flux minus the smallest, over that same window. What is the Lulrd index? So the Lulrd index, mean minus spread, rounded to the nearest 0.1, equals 6.2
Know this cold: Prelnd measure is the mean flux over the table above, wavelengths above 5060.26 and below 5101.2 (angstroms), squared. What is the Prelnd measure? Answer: 54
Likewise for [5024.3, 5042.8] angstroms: 57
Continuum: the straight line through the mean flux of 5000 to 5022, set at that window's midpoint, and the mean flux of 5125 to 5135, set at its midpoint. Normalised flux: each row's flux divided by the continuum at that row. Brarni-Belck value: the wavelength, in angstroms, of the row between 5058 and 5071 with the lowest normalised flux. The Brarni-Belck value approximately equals 5069.00 angstroms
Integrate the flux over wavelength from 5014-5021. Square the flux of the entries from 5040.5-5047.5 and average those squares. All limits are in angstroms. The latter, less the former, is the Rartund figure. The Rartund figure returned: -2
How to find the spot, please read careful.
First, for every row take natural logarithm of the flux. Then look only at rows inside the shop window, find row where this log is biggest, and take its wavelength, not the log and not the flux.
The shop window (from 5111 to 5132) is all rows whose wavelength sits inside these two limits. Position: 5115.91 angstroms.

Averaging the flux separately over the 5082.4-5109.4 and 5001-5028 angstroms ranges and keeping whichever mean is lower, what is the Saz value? 7.15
